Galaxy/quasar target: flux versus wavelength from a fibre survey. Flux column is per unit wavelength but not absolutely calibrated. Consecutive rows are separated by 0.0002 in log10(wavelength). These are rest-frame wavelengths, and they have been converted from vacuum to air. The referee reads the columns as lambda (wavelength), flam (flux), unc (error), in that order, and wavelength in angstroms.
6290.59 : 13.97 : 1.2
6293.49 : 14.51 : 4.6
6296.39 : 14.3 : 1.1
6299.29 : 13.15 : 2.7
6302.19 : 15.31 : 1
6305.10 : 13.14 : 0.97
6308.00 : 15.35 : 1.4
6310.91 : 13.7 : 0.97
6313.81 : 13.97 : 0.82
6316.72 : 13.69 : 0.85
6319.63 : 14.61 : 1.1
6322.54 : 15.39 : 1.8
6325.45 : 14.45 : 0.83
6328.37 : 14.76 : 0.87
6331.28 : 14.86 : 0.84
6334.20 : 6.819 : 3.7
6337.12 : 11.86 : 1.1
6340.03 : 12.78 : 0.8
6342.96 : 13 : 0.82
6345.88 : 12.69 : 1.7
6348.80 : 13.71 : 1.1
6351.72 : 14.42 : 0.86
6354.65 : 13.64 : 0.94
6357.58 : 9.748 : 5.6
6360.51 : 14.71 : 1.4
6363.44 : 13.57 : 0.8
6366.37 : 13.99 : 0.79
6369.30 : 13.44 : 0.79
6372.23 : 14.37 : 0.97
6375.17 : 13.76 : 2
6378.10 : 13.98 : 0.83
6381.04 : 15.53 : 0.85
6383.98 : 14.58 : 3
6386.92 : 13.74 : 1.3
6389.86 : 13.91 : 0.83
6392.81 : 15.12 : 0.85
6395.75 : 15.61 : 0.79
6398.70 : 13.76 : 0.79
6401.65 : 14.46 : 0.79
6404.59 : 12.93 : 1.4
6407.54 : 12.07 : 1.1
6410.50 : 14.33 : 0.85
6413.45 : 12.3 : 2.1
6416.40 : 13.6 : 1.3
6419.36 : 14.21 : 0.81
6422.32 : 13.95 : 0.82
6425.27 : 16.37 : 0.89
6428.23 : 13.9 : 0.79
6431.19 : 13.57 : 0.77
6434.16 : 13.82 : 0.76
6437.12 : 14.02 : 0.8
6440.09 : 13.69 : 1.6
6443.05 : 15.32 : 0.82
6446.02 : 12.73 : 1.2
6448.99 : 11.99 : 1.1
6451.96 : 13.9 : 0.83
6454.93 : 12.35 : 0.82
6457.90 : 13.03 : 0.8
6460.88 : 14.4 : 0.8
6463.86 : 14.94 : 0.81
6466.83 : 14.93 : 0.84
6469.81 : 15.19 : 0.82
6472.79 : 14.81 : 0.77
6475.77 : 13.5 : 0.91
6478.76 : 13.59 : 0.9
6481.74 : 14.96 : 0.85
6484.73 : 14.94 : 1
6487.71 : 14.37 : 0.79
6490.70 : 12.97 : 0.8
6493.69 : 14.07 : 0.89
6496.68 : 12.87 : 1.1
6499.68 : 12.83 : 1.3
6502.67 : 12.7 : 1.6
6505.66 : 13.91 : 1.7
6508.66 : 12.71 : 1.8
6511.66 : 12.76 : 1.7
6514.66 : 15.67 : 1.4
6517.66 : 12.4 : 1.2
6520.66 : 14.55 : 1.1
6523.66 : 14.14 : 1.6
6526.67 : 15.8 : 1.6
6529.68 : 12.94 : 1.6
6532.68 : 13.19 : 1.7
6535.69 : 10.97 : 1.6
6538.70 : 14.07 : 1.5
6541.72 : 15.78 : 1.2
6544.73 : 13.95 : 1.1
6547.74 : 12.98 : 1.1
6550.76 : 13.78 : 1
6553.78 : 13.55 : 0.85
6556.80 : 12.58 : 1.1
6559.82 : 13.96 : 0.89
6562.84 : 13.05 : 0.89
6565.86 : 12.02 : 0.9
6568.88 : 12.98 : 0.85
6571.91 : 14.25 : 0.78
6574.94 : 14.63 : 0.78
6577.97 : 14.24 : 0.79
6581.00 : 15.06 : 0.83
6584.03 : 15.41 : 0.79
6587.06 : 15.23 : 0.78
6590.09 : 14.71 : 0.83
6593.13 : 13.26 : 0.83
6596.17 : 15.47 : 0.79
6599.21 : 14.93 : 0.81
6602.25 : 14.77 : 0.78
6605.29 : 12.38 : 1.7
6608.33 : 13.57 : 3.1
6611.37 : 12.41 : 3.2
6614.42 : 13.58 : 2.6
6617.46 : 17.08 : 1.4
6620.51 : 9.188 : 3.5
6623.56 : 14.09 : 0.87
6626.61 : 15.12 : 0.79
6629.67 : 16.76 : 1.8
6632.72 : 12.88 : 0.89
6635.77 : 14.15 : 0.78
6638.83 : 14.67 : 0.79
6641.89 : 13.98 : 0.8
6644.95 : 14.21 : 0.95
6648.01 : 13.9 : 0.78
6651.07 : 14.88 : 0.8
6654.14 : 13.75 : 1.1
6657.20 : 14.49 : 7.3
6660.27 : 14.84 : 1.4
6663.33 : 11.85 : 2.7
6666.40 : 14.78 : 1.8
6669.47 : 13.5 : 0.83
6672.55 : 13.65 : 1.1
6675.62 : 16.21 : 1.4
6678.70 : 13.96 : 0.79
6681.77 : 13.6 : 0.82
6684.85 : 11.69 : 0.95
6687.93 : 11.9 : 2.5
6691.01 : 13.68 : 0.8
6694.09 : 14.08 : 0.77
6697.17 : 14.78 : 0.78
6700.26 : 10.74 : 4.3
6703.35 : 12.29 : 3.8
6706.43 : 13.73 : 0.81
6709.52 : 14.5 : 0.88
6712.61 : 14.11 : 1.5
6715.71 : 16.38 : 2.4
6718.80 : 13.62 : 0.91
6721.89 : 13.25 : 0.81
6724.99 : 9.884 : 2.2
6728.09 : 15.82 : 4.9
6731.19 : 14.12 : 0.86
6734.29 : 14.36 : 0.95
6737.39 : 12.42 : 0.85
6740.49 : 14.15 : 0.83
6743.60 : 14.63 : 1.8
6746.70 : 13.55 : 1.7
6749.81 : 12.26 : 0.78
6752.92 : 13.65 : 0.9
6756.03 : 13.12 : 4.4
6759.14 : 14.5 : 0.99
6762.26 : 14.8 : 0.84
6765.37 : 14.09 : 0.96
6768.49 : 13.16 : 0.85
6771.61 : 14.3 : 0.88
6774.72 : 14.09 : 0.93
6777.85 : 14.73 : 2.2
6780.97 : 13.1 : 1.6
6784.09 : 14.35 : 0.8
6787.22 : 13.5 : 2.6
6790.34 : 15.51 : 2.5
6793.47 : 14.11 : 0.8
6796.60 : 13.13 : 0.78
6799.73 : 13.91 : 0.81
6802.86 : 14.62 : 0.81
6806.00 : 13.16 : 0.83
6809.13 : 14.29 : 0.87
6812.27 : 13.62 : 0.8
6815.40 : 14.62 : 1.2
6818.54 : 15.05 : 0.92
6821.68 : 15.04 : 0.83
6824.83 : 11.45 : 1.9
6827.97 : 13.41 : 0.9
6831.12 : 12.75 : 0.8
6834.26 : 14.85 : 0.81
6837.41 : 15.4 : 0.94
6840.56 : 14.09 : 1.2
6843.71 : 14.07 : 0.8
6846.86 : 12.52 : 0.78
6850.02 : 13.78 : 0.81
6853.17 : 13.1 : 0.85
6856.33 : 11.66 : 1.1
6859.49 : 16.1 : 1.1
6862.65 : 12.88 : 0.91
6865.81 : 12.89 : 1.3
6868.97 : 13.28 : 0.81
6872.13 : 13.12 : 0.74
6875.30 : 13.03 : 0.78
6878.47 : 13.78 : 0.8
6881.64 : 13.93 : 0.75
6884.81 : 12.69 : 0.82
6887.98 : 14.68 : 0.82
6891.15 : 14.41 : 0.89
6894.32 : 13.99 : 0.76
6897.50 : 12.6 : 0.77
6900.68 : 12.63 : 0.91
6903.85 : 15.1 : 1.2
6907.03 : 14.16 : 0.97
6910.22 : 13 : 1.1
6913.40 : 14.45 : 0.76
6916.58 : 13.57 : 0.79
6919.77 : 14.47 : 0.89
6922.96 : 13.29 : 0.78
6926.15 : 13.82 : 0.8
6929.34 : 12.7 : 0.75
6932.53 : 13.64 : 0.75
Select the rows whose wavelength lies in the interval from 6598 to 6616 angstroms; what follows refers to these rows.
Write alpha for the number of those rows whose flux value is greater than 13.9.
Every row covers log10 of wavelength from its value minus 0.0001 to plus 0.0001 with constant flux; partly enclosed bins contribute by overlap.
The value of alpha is 2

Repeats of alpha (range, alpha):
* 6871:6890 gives 2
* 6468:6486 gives 4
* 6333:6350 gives 0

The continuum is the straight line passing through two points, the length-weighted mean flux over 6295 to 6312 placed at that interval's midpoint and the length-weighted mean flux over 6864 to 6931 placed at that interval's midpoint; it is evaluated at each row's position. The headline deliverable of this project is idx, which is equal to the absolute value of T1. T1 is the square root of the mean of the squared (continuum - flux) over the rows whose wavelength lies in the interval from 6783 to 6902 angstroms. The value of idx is 1.02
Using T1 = 1.02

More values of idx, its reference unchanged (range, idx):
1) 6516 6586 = 1.19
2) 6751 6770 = 0.66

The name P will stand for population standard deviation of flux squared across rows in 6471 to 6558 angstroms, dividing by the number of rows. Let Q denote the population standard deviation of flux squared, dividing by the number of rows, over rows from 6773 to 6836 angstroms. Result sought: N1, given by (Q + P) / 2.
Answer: 28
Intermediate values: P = 30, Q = 26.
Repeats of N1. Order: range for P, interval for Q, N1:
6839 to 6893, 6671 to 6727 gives 35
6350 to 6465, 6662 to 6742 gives 36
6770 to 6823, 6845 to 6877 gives 25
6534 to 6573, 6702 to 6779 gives 32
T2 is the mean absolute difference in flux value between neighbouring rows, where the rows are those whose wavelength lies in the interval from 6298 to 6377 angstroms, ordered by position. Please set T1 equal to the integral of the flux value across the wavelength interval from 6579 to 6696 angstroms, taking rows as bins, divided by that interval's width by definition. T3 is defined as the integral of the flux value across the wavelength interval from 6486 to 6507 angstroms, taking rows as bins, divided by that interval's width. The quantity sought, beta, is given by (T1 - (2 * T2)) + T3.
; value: 24.3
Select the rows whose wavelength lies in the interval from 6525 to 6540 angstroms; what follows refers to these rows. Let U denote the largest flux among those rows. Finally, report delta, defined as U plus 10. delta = 25.8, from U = 15.8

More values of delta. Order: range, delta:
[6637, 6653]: 24.9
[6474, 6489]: 25.0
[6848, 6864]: 26.1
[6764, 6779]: 24.7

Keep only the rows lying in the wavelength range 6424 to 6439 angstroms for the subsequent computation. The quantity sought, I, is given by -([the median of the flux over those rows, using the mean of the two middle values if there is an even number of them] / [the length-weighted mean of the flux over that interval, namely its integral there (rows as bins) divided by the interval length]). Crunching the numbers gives -0.97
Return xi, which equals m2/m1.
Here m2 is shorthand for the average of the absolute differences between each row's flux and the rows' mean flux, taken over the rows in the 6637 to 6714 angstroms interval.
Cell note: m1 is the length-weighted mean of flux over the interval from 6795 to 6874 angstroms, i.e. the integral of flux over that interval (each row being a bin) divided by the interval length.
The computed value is 0.063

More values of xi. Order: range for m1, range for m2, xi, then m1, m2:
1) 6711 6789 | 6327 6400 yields 0.083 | 13.8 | 1.2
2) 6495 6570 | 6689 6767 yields 0.073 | 13.4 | 1.0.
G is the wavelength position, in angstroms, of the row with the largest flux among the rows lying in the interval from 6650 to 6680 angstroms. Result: 6675.62 angstroms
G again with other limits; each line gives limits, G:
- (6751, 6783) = 6762.26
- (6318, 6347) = 6322.54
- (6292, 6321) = 6308.00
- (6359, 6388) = 6381.04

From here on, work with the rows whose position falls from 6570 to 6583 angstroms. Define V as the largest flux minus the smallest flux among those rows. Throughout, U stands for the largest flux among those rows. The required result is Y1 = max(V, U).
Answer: 15.1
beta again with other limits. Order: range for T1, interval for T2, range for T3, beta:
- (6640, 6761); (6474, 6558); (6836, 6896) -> 24.9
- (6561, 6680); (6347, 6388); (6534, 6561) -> 24.9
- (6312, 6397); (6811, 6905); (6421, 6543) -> 25.2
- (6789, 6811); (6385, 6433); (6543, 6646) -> 25.6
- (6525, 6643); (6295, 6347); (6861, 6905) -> 24.2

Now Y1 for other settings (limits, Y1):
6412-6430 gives 16.4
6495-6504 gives 12.9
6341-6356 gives 14.4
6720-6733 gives 15.8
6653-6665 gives 14.8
